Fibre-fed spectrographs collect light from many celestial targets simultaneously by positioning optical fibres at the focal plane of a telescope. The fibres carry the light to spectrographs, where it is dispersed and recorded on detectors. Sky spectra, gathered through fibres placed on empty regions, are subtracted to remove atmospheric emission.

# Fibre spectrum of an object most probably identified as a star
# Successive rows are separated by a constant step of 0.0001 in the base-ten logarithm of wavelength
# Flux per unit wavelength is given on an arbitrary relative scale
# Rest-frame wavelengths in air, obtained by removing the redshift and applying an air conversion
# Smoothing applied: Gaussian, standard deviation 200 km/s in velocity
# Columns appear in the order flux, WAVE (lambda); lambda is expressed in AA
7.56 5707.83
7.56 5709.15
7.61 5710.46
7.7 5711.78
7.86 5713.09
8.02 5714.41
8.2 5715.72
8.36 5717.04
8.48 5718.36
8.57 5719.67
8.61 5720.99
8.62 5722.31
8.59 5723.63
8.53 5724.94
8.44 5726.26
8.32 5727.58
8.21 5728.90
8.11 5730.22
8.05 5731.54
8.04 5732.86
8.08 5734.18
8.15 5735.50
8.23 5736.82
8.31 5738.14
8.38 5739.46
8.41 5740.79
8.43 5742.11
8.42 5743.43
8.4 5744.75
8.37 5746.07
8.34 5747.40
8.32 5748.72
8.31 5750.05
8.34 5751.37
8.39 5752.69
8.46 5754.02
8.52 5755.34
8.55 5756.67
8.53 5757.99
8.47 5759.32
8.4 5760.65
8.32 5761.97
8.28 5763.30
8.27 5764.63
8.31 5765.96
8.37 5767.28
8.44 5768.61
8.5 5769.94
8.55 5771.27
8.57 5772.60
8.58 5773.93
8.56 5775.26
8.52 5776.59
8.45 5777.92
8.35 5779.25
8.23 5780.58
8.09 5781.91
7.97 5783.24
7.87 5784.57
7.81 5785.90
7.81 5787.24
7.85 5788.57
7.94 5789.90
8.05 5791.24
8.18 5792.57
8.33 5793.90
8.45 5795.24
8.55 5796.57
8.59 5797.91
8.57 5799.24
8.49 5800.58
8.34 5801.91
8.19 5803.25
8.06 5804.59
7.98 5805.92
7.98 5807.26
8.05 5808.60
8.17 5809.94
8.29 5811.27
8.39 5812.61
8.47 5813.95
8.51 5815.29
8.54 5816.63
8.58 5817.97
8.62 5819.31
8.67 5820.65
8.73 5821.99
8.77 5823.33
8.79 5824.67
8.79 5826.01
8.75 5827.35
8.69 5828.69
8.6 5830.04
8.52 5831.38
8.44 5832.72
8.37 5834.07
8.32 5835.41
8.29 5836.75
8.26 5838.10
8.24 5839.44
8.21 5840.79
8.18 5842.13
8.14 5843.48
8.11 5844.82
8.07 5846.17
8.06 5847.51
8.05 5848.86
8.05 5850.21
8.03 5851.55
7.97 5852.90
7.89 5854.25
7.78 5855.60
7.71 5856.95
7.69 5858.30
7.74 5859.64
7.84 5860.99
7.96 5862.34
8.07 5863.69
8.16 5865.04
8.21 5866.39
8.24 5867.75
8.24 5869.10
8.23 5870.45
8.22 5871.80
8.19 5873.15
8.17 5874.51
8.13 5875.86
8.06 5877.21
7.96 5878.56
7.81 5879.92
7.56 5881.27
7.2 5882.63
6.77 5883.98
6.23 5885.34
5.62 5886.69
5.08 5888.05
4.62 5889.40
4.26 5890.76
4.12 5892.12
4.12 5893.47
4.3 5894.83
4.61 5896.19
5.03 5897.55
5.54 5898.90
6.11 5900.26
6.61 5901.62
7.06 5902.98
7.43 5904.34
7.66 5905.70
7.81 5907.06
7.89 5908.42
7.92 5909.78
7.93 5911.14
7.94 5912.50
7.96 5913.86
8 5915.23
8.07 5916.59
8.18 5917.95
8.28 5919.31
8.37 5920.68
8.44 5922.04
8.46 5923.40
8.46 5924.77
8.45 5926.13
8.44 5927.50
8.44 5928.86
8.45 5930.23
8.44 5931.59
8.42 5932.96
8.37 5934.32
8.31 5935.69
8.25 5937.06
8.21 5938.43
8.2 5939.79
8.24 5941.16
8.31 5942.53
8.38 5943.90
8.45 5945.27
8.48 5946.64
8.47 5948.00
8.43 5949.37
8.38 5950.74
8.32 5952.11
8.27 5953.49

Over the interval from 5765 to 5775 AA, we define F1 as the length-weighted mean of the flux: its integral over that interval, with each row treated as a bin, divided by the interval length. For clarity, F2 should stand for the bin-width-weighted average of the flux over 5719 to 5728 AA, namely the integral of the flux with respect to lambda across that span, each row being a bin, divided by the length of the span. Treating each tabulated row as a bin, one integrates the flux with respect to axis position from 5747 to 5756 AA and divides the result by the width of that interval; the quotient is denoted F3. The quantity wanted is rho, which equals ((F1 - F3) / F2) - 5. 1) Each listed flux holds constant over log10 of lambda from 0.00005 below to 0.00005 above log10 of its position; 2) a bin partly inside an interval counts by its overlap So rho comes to -4.99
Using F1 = 8.5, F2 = 8.54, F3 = 8.39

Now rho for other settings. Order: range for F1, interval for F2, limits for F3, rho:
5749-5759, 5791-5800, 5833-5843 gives -4.98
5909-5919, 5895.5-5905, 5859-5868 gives -5.00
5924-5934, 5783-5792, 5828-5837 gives -5.00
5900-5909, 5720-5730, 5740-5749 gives -5.13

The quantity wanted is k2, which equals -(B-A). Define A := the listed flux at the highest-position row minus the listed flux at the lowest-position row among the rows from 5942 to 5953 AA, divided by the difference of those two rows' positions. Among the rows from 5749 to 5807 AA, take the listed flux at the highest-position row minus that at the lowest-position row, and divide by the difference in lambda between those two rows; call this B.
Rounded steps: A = 0.00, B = -0.006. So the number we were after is 0.01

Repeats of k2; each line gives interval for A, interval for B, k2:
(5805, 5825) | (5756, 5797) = 0.04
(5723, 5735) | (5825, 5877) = -0.04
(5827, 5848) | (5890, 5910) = -0.23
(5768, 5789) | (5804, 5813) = -0.07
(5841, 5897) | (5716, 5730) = -0.05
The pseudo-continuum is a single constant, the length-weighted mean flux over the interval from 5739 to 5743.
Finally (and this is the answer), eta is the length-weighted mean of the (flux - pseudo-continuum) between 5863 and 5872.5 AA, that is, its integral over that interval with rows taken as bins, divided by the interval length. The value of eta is -0.21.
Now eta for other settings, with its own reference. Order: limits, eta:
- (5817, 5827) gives 0.30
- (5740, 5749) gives -0.01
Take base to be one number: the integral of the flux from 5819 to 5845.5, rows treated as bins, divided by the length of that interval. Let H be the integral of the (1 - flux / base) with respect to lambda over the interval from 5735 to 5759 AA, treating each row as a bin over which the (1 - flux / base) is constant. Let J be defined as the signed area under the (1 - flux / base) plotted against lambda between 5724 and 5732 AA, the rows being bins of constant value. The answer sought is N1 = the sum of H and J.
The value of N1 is 0.4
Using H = 0.3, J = 0.2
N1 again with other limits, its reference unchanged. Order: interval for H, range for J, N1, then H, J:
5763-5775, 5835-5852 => 0.7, 0.0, 0.6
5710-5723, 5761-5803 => 1.3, 0.4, 0.9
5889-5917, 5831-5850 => 7.3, 6.7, 0.6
